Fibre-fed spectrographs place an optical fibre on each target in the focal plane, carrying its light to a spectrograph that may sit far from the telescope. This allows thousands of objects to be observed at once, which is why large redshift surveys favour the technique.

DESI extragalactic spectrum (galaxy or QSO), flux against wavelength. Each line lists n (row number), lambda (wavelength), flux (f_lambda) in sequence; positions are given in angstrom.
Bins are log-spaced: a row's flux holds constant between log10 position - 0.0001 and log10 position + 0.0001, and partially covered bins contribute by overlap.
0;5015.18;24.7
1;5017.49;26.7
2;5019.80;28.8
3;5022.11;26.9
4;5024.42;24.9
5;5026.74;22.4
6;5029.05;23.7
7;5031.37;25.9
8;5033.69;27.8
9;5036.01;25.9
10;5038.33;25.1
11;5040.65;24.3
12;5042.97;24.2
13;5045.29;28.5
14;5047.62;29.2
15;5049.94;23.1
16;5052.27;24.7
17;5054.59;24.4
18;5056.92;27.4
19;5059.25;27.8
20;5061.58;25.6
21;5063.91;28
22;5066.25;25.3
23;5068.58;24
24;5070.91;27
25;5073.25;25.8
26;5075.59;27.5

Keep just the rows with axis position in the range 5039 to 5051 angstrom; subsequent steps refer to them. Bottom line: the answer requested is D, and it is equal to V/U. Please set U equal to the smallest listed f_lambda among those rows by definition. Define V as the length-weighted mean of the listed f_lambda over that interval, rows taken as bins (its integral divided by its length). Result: 1.12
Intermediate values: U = 23.1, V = 25.9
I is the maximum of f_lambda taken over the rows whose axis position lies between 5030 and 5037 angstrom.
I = 27.8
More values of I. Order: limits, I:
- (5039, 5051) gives 29.2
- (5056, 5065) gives 28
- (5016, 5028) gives 28.8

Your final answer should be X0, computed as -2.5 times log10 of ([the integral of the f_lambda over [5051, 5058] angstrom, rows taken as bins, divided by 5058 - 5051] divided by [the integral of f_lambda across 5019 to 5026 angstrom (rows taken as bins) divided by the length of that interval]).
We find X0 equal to 0.04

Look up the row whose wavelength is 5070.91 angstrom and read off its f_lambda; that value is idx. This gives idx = 27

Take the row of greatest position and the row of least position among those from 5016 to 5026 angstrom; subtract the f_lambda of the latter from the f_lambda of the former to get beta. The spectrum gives -1.8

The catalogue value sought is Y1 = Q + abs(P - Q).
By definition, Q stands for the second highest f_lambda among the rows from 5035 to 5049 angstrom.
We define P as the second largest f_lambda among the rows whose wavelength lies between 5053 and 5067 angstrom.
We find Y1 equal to 29.2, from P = 27.8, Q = 28.5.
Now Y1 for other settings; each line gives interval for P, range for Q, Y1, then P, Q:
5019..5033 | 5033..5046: 28.7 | 26.9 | 27.8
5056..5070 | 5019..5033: 27.8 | 27.8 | 26.9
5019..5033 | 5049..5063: 27.9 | 26.9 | 27.4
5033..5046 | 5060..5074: 27.8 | 27.8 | 27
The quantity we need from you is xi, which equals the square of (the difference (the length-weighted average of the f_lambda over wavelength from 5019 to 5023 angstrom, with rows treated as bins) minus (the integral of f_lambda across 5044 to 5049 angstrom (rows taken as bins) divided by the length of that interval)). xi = 0.4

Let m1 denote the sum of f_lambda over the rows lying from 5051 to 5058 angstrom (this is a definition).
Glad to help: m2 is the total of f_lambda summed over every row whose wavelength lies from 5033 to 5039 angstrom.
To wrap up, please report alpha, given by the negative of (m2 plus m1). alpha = -155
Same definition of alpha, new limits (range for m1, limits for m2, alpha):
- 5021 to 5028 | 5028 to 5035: -152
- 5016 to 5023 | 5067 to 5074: -159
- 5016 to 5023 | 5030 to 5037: -162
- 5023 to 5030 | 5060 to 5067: -150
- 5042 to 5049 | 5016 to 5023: -164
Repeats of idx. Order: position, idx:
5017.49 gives 26.7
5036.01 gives 25.9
